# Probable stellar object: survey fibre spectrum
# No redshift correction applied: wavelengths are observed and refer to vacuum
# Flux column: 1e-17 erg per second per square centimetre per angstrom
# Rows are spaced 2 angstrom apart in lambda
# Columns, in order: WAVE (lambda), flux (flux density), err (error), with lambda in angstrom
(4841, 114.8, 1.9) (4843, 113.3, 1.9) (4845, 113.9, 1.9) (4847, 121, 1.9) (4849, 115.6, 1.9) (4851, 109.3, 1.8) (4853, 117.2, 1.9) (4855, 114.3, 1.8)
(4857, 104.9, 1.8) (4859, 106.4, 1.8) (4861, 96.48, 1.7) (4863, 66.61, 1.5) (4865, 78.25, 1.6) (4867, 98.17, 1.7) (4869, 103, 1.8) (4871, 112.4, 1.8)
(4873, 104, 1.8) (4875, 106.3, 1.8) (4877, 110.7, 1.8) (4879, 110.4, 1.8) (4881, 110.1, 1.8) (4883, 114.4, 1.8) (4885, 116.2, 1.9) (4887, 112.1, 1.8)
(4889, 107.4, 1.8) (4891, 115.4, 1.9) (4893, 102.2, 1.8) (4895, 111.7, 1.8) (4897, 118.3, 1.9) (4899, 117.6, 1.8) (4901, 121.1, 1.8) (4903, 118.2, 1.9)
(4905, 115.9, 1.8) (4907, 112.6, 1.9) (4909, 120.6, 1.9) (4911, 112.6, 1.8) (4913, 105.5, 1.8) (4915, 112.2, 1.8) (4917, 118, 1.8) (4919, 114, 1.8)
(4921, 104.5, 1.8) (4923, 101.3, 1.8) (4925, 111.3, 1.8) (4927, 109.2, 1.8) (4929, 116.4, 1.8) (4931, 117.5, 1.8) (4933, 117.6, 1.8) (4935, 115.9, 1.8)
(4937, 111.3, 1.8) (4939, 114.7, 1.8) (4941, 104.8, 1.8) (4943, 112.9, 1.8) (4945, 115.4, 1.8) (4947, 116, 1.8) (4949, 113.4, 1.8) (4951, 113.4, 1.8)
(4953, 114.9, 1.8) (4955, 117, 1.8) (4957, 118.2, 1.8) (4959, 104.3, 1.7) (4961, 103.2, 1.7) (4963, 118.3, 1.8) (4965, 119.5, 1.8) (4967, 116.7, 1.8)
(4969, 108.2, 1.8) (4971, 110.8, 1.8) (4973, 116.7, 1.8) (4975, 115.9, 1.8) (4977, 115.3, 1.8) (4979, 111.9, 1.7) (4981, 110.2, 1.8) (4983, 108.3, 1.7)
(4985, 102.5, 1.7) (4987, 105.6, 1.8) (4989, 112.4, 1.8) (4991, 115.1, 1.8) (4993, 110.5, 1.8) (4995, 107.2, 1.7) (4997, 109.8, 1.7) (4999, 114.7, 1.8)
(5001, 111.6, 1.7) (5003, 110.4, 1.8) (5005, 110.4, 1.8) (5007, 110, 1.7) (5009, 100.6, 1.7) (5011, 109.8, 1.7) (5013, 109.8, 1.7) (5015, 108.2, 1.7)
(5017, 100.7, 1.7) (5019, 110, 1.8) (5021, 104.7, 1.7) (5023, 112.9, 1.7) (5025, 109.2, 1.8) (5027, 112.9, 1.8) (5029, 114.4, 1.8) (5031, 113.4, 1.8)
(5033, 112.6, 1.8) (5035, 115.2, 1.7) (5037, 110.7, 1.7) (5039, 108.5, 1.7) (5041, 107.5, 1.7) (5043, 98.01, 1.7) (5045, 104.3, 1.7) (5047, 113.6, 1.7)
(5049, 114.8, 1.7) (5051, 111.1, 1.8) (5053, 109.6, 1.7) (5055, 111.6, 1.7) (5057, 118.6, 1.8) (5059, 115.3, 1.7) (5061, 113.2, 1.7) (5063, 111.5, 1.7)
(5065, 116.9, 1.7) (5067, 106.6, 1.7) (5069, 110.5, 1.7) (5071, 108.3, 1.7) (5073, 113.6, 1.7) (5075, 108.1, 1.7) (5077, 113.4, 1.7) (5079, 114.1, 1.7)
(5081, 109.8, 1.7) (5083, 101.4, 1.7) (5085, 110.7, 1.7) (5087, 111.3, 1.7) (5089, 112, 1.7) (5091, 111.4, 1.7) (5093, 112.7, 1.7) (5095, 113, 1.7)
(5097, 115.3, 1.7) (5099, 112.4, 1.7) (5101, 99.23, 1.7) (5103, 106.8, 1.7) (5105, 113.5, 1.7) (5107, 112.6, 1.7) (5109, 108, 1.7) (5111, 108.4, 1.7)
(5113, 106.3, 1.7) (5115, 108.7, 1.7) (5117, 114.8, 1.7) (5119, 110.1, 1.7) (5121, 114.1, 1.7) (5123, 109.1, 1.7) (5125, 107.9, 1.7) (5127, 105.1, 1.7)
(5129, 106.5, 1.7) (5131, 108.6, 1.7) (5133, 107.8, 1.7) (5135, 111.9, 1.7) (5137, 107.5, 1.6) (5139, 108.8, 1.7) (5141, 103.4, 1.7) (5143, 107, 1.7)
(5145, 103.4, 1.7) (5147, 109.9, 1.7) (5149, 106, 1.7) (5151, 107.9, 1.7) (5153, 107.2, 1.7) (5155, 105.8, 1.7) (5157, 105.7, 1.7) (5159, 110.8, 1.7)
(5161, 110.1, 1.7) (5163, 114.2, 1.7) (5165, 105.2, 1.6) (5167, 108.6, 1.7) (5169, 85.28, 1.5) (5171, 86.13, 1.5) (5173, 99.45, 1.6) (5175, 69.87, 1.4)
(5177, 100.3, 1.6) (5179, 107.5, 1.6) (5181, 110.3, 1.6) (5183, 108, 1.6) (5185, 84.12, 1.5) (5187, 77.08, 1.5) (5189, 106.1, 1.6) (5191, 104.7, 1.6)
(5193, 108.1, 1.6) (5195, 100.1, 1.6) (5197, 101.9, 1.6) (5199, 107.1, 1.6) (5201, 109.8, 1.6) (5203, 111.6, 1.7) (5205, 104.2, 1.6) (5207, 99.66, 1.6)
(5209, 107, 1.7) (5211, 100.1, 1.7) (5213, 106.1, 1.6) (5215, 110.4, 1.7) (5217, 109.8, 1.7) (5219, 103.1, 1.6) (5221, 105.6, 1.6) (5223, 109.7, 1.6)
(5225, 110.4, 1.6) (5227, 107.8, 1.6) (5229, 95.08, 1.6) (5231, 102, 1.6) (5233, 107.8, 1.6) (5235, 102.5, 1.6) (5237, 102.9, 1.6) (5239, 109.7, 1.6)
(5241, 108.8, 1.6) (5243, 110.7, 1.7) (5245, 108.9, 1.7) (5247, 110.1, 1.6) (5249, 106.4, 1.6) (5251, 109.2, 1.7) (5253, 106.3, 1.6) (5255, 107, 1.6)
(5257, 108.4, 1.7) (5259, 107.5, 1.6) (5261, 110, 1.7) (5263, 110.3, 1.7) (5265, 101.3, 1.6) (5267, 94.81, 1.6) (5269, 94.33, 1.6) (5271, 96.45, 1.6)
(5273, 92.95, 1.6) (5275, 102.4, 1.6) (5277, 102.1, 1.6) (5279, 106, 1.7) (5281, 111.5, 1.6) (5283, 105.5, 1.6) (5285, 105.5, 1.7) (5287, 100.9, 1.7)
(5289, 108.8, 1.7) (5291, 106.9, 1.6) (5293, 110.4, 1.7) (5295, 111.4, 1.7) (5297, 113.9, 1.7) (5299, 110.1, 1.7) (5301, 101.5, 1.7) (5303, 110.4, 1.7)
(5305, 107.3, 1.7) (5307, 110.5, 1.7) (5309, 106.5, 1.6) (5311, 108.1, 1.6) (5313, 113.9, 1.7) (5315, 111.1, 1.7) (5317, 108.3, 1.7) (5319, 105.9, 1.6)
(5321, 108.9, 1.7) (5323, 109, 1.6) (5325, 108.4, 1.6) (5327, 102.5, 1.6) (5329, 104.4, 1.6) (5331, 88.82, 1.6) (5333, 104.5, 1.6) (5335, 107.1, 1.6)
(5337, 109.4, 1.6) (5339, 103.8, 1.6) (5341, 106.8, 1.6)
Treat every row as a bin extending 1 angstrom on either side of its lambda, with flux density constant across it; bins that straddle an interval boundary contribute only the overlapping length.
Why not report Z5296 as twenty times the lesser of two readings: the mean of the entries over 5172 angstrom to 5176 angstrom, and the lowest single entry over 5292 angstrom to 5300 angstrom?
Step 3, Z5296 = 1693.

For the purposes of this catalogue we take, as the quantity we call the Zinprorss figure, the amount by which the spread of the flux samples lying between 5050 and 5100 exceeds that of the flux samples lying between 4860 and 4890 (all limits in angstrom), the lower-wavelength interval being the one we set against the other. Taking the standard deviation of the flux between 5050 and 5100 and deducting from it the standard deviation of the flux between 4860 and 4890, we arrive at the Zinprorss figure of -10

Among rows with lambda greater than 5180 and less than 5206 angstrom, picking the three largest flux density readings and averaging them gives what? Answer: 111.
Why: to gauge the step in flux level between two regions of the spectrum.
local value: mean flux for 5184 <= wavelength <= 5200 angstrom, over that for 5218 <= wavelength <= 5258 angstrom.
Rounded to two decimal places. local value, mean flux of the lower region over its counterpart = 0.93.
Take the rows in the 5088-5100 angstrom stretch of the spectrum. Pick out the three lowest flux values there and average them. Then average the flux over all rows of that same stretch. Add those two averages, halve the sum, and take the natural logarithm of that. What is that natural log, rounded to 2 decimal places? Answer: 4.72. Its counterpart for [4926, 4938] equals 4.73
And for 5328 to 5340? 4.62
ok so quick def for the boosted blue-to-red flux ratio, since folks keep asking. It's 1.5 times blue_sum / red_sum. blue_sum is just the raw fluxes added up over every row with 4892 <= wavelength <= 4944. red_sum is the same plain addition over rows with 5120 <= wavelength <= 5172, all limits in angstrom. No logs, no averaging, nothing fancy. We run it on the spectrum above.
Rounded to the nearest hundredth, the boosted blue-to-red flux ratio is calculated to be 1.59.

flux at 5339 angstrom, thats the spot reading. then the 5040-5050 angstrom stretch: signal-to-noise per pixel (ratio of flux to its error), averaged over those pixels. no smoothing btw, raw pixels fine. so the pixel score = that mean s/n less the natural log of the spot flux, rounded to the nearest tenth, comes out 58.7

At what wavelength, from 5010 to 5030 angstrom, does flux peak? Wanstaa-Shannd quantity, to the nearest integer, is 5029 angstrom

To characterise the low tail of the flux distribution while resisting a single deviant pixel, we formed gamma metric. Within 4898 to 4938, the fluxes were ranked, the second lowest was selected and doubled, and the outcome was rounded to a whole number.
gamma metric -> 209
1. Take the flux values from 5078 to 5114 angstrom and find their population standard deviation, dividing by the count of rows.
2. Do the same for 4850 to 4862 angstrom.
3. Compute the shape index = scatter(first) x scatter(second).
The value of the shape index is 28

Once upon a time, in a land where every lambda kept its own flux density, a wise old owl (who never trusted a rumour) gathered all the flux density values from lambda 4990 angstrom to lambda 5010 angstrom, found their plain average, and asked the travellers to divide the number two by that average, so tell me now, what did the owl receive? 0.0182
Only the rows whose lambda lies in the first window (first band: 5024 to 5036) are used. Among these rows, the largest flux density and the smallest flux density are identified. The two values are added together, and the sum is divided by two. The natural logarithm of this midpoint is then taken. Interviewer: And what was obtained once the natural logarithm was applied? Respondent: 4.72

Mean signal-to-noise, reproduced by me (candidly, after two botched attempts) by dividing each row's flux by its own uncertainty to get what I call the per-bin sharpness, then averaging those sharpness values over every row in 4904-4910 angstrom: 62.4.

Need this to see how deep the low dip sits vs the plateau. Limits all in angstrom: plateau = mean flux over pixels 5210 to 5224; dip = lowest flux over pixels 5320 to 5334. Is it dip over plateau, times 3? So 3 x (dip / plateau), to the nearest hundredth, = 2.50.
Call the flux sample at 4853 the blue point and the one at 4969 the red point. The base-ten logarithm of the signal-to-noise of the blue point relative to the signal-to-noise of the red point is 0.0112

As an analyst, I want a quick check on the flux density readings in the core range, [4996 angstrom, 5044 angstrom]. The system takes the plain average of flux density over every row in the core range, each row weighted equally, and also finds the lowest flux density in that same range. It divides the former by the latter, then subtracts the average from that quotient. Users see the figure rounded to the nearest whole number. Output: -108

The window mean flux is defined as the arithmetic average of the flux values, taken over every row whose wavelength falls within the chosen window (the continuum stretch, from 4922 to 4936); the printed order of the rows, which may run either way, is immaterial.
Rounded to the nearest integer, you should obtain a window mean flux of 113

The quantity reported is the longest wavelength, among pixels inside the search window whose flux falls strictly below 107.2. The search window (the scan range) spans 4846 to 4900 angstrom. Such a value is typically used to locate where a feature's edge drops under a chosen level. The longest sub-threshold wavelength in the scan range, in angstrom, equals 4893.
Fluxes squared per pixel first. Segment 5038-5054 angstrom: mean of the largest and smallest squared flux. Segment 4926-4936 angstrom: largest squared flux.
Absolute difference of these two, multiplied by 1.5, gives 3656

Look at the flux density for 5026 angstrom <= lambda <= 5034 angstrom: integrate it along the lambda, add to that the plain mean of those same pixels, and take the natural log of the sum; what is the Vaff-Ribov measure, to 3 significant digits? 6.93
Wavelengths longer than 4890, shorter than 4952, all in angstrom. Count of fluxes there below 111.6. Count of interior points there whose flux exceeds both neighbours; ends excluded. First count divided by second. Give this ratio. 1.0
